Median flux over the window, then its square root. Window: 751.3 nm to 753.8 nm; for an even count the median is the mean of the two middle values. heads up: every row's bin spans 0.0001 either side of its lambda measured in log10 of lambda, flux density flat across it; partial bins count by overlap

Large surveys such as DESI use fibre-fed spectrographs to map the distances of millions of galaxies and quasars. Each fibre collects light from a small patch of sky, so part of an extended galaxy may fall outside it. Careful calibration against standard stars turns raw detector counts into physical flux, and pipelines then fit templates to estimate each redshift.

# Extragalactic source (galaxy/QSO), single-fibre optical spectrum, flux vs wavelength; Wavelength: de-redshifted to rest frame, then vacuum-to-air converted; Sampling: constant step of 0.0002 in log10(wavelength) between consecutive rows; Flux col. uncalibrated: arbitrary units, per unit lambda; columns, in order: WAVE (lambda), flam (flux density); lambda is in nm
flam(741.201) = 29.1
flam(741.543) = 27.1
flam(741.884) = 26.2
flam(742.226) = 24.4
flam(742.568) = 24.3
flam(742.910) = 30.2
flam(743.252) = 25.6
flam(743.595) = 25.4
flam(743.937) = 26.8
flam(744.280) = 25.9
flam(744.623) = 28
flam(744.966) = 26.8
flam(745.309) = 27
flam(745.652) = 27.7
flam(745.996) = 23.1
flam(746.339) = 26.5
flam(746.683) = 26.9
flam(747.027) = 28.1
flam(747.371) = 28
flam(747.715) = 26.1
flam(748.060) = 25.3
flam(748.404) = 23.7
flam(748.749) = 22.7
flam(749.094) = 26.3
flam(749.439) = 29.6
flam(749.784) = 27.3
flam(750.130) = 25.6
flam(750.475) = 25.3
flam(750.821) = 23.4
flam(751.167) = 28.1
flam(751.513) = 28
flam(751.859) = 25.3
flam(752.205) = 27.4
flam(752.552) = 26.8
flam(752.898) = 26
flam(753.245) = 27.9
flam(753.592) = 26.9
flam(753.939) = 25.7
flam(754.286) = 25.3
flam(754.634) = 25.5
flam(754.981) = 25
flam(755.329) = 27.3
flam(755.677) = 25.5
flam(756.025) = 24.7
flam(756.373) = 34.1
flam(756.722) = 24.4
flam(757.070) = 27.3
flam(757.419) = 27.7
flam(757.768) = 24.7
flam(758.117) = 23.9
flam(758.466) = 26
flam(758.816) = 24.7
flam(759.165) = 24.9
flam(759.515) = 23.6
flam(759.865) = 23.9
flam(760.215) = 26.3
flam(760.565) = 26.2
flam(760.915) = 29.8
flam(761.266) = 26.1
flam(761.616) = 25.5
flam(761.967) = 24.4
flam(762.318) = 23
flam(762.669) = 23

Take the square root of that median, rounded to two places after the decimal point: 5.19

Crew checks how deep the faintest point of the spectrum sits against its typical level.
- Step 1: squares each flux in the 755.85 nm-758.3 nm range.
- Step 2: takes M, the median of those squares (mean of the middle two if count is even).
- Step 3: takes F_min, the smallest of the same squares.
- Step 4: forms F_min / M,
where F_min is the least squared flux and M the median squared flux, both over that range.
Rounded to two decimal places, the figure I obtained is 0.94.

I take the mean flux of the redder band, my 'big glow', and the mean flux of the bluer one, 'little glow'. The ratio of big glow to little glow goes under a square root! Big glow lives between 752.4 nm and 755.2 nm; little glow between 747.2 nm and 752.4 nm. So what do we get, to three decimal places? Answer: 1.000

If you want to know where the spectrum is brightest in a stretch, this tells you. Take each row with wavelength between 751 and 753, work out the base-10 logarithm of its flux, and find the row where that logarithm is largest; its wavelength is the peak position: 751.167 nm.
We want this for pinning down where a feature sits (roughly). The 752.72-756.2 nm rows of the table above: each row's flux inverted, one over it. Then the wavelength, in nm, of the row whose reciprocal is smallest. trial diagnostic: 753.245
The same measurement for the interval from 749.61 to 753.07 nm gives 751.167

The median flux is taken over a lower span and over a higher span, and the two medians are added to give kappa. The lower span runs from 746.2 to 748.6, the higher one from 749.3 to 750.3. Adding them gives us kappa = 53.8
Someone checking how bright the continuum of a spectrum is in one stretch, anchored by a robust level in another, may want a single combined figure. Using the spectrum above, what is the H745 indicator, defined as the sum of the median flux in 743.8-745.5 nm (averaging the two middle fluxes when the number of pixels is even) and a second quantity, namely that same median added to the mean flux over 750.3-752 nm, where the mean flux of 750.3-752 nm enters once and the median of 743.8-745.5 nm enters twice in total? 79.6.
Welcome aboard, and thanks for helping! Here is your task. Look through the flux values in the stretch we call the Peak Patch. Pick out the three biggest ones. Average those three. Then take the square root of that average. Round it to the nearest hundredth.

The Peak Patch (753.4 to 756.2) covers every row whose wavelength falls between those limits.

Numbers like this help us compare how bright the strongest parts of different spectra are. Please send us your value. 5.16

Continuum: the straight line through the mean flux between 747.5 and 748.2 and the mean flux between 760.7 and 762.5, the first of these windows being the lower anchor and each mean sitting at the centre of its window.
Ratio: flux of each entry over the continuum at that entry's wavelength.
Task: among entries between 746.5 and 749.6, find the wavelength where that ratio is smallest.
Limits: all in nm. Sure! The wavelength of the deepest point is 748.749 nm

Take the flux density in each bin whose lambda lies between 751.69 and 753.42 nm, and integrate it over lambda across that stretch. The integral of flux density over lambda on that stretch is 46.2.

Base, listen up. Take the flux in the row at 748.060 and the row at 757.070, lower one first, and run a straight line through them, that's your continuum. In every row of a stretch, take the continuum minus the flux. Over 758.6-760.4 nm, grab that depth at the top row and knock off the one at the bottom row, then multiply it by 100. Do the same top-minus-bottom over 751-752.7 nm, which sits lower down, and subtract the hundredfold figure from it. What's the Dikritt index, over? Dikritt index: 131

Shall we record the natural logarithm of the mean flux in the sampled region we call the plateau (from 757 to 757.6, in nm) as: 3.31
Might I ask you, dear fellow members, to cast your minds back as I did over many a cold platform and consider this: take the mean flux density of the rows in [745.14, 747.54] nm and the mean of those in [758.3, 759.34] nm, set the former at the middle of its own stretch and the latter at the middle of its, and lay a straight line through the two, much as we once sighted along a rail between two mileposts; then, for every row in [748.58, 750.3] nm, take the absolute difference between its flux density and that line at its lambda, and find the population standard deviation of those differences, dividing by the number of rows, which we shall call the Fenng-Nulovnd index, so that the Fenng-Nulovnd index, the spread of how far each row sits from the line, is 1.46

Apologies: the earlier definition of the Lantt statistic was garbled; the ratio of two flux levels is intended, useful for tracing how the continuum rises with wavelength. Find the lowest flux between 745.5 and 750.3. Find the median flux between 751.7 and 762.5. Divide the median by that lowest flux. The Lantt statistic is 1.12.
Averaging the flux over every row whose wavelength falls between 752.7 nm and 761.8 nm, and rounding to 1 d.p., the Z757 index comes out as 26.1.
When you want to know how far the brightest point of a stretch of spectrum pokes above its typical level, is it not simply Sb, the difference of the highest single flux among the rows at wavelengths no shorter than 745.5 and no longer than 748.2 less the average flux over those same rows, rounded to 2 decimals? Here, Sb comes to 1.64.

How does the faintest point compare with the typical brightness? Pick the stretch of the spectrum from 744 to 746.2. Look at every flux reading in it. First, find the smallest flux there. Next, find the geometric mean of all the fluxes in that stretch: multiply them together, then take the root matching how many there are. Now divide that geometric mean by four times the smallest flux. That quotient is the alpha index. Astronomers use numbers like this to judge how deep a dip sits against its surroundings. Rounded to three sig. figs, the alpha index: 0.285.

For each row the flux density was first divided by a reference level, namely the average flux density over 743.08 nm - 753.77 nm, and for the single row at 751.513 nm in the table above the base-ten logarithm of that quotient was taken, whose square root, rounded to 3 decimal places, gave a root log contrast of 0.161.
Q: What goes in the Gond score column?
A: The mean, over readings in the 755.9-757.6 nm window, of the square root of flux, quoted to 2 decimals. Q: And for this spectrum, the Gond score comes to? 5.25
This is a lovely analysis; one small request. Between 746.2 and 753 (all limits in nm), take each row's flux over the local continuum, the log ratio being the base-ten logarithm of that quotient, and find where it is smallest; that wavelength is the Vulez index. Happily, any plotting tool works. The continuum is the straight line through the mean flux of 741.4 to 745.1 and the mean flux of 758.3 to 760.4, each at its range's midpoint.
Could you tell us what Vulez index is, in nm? 748.749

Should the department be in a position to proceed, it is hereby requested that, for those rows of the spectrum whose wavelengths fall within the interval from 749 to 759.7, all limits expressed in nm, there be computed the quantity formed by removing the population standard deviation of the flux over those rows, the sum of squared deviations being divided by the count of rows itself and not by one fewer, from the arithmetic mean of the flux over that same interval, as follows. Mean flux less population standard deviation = 24.2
